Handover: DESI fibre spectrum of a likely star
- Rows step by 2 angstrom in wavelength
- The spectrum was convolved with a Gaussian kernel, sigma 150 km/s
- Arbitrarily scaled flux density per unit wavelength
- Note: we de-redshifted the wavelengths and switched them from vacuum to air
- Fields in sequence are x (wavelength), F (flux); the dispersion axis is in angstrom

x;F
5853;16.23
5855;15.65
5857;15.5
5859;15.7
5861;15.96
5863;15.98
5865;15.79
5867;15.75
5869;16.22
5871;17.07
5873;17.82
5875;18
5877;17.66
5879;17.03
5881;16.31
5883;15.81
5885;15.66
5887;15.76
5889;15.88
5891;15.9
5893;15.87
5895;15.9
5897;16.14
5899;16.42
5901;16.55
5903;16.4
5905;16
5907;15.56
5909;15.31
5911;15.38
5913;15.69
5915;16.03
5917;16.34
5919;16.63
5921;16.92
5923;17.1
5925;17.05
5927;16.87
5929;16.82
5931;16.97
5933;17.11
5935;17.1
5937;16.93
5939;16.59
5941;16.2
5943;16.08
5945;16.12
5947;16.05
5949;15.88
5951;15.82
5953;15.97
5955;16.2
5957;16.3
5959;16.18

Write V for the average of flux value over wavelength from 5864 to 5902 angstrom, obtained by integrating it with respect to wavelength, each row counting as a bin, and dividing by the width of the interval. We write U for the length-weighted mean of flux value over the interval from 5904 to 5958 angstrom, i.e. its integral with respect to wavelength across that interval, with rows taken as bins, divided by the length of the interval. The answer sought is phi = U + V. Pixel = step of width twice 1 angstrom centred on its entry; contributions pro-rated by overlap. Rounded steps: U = 16.3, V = 16.4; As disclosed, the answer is 32.7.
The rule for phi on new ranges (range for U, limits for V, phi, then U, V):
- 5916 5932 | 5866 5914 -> 33.1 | 16.8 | 16.3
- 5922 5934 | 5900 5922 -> 33.1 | 17.0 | 16.1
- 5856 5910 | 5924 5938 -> 33.2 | 16.2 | 17.0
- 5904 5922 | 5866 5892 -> 32.5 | 16.0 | 16.5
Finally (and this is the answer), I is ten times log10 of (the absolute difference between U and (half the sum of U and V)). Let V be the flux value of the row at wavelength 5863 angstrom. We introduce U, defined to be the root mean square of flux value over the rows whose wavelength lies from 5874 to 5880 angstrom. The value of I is -1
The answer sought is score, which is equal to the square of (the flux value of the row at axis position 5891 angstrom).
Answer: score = 253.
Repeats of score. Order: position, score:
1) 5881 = 266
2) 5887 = 248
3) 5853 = 263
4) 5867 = 248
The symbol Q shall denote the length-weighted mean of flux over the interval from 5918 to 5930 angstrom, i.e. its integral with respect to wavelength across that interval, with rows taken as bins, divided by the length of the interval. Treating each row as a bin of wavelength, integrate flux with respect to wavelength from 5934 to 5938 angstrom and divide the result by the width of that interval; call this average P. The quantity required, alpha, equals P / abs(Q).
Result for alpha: 1.007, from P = 17.0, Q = 16.9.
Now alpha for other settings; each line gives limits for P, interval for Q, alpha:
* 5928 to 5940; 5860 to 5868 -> 1.066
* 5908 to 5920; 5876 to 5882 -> 0.935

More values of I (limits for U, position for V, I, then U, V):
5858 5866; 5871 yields -2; 15.9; 17.07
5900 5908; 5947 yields -14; 16.1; 16.05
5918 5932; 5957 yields -5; 16.9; 16.3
